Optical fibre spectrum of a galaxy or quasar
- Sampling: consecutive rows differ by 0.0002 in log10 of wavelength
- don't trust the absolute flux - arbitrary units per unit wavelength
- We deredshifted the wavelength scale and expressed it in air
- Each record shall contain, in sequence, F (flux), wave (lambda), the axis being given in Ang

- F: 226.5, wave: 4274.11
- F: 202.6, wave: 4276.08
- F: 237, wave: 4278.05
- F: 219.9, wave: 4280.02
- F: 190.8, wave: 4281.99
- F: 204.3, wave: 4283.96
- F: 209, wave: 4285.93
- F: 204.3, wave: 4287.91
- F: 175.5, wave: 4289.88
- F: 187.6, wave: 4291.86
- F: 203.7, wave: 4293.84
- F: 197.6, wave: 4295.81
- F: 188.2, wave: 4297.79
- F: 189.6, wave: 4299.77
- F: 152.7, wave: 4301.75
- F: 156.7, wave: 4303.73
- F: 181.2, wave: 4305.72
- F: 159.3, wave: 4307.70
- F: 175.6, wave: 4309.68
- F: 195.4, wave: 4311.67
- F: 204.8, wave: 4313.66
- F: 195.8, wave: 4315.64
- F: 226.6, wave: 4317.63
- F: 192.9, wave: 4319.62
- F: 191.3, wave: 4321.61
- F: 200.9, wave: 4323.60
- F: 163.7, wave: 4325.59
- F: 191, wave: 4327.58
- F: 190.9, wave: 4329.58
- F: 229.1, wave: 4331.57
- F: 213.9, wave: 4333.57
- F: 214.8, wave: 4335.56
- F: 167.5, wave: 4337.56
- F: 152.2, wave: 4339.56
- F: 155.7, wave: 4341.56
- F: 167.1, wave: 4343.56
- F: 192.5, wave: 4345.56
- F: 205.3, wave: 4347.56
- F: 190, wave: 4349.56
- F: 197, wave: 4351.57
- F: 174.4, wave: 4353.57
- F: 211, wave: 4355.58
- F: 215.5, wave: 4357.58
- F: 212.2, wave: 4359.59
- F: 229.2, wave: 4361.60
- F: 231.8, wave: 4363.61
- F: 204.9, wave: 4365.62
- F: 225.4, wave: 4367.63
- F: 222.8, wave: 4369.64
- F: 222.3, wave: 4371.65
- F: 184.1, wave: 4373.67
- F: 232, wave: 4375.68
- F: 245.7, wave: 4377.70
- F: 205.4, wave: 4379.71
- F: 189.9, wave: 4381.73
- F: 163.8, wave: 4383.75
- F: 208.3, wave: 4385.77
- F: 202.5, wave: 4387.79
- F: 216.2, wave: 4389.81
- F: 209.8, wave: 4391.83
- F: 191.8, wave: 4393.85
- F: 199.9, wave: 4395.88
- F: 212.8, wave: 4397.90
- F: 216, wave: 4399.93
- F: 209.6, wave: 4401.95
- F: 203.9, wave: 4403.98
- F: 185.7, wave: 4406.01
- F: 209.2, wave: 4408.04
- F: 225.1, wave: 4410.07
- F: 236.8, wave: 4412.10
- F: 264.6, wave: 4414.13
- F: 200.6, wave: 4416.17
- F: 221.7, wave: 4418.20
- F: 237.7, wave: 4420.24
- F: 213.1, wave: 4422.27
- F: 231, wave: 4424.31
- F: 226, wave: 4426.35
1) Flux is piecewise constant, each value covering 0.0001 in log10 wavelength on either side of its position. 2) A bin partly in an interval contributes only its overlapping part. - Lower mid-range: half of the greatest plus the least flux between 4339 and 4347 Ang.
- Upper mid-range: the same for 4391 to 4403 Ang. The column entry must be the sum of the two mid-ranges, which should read 376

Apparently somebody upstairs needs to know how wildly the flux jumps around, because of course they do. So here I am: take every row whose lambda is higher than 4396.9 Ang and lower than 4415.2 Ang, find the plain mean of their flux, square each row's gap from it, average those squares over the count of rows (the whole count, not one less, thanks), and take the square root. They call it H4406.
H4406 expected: 21.1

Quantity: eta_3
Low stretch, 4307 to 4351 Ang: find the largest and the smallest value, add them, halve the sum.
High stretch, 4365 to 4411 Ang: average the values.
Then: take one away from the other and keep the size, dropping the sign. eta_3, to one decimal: 17.5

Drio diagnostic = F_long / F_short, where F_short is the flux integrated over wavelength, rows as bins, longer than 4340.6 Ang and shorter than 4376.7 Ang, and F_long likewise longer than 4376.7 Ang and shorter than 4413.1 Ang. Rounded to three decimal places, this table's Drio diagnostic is 1.024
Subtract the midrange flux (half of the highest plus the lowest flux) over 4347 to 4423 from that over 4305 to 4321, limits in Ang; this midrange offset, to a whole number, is -21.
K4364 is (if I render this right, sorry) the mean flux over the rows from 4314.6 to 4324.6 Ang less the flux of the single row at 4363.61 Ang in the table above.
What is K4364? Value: -30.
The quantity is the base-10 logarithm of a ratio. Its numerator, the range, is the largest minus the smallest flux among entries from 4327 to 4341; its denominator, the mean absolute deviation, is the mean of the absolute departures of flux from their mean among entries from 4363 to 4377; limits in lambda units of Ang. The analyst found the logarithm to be 0.8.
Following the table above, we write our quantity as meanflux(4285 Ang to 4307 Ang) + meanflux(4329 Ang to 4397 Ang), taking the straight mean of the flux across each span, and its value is 388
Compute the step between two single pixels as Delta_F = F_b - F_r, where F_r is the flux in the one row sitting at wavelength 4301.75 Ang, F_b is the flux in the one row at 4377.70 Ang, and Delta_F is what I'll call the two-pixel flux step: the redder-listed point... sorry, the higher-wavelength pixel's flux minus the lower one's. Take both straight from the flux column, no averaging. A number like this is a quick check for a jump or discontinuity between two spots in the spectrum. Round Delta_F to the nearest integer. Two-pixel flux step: 93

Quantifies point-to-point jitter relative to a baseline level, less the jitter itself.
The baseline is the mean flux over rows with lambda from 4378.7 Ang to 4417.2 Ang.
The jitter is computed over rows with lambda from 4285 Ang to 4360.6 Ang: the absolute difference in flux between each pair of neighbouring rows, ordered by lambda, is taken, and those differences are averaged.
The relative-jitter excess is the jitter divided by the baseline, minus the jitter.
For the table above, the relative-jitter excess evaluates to -16.7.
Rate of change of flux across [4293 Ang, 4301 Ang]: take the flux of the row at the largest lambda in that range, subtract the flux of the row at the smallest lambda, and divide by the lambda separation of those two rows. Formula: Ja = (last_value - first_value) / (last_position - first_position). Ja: -2.4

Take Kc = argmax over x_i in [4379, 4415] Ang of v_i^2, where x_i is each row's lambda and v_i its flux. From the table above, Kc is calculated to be 4414.13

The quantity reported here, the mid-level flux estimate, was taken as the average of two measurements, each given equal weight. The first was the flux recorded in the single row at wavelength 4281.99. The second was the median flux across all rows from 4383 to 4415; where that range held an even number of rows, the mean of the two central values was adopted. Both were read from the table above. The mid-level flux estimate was 200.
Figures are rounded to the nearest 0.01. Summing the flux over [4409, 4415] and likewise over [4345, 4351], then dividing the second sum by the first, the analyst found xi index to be 0.81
